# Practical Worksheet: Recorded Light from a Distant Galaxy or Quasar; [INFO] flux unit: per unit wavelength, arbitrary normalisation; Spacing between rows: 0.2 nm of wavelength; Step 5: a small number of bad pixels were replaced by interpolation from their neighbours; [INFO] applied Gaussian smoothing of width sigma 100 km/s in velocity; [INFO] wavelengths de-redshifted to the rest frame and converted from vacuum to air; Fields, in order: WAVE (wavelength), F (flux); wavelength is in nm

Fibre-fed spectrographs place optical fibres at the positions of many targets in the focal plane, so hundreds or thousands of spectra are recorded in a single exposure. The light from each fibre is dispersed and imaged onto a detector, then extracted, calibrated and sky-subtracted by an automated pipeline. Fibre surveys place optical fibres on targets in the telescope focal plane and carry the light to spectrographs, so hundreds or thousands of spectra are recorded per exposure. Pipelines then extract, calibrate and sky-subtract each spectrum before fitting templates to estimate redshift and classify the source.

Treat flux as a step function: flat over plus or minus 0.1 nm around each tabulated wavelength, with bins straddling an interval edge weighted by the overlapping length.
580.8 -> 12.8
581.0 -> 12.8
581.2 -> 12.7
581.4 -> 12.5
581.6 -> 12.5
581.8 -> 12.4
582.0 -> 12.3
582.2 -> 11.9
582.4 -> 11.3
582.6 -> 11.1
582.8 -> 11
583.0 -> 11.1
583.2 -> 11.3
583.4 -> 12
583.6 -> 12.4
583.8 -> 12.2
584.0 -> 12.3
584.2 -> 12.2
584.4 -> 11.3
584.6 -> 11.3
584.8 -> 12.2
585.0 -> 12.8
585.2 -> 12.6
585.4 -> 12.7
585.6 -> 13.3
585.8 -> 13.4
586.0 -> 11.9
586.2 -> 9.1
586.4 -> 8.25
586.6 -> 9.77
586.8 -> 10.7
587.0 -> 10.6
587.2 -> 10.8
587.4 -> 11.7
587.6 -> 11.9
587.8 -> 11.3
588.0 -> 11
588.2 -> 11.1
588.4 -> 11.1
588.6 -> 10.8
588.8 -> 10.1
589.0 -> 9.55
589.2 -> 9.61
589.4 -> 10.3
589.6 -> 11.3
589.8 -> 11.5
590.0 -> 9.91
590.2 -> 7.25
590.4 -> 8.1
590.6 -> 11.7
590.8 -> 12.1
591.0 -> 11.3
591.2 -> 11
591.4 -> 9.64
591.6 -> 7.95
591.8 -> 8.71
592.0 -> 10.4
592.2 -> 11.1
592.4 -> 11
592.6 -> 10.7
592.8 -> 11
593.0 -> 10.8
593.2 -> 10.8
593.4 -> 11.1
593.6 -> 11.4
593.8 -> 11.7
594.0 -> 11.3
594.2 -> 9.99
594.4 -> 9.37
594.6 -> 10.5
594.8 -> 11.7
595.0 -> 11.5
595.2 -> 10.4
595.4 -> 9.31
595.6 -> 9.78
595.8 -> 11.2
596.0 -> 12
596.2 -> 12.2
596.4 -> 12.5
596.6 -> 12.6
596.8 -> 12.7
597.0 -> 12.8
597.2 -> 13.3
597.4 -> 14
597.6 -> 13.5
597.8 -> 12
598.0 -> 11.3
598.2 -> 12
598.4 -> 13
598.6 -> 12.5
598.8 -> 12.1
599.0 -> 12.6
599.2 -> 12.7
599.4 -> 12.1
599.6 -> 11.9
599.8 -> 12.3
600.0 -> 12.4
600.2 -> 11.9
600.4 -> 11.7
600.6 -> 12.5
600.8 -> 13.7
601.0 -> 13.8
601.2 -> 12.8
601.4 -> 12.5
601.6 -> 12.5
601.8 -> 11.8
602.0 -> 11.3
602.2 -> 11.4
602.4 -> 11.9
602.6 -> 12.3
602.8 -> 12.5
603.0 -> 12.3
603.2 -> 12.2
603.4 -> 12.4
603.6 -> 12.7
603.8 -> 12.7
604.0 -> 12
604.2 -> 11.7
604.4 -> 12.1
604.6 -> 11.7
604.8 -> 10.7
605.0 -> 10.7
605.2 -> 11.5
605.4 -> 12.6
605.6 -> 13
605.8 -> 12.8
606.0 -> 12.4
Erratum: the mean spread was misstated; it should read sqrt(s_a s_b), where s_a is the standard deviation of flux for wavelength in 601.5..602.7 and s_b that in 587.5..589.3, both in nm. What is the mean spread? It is 0.6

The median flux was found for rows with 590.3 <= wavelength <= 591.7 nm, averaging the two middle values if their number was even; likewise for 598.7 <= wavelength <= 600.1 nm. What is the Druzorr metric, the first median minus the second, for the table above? -1.3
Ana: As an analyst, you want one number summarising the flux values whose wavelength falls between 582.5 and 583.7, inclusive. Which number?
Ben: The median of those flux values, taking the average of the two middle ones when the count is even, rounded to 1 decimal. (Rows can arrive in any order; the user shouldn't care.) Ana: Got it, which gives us 11.2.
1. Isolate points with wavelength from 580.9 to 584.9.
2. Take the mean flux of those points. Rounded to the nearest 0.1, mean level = 11.9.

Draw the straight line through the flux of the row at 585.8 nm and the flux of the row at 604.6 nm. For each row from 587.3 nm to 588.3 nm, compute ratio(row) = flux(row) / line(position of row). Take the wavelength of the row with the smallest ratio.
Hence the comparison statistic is 588.0 nm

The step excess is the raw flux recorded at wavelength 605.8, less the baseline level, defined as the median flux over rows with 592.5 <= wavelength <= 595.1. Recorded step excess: 1.8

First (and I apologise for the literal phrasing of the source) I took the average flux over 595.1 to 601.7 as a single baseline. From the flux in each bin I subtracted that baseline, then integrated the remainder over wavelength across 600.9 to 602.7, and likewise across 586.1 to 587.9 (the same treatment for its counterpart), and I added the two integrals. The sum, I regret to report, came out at -3.3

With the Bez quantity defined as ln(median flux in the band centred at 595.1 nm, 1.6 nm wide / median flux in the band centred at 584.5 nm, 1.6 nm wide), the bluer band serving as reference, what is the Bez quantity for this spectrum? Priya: -0.15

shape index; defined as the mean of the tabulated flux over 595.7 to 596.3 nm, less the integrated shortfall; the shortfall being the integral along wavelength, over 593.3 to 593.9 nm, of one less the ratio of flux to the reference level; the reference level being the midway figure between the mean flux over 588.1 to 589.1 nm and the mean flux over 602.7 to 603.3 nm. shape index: 11.8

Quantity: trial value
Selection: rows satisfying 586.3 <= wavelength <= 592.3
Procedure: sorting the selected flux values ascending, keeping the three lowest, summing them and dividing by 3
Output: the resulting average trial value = 7.8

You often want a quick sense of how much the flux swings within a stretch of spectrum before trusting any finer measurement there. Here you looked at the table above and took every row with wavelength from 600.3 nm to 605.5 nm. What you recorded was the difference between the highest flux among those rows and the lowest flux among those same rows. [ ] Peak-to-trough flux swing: 3.1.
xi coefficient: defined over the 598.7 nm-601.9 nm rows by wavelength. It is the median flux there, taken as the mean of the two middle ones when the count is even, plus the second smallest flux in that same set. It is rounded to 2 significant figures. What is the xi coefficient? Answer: 24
